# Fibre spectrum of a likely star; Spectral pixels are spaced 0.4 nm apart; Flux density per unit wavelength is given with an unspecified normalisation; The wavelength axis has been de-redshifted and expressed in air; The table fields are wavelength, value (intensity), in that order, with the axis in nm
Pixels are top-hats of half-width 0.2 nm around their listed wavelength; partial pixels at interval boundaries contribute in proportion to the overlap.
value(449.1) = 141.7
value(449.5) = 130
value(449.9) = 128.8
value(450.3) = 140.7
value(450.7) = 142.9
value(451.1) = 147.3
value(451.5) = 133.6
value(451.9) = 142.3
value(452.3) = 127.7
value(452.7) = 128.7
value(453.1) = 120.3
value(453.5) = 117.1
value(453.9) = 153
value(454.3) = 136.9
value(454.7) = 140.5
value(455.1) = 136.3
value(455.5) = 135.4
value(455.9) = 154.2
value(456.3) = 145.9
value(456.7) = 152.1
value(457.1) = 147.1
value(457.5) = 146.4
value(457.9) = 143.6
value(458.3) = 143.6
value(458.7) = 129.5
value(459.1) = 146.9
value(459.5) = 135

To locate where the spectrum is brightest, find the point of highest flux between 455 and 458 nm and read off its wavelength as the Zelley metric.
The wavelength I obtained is 455.9 nm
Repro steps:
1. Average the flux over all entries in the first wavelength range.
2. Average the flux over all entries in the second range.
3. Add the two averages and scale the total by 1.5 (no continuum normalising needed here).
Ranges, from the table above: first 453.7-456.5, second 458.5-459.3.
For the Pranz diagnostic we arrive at 422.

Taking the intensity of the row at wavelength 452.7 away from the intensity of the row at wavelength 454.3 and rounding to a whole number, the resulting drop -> 8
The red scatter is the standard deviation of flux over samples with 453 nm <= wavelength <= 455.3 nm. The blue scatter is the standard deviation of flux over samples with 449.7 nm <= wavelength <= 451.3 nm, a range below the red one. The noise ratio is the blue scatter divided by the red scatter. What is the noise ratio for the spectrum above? 0.6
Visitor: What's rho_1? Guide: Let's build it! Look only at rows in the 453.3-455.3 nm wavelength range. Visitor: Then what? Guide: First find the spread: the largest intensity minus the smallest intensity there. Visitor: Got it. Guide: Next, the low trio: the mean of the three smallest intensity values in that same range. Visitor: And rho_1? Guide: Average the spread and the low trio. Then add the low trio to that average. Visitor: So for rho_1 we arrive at 213.1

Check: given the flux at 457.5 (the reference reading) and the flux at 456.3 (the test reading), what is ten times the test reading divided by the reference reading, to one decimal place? 10.0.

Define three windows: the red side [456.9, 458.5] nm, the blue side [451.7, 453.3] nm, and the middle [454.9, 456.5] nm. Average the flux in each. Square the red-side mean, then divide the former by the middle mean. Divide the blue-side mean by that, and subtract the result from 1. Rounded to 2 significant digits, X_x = 0.12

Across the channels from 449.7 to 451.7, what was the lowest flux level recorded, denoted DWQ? 128.8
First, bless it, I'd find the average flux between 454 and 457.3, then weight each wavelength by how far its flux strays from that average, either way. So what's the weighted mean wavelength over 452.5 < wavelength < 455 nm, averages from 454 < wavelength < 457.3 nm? 453.40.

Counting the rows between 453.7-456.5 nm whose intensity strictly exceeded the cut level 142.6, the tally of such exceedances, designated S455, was 3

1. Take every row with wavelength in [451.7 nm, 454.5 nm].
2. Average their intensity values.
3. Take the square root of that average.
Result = 11.5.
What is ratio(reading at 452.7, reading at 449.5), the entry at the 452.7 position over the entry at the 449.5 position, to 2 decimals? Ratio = 0.99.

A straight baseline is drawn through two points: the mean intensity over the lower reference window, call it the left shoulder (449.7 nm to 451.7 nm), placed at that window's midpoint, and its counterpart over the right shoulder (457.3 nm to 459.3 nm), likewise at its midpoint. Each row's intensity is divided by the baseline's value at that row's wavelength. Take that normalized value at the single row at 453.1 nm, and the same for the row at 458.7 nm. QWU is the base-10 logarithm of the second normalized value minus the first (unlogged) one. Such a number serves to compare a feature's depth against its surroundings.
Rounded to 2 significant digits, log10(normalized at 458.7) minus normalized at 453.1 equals -0.90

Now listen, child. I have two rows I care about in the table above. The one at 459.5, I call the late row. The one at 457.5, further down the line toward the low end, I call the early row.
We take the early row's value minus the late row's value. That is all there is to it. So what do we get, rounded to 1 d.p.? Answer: 11.4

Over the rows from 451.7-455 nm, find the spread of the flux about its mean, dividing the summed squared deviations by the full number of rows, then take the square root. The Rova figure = 11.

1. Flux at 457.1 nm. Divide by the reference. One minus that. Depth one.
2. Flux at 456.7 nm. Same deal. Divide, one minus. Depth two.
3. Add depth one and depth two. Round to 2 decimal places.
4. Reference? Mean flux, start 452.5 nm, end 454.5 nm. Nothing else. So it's -0.28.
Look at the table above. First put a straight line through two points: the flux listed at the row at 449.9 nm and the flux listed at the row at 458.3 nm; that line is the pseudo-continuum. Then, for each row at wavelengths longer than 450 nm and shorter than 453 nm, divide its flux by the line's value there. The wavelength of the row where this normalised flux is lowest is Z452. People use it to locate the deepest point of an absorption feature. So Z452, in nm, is 452.3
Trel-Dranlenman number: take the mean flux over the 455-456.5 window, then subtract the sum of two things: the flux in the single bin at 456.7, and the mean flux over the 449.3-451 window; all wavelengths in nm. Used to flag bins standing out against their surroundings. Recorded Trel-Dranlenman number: -145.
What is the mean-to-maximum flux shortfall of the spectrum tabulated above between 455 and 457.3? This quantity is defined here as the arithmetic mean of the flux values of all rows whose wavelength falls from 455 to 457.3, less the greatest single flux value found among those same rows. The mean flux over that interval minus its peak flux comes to -9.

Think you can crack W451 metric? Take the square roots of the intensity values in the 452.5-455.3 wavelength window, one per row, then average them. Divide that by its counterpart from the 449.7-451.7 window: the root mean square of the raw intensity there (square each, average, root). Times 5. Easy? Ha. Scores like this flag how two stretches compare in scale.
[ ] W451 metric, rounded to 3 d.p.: 0.415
